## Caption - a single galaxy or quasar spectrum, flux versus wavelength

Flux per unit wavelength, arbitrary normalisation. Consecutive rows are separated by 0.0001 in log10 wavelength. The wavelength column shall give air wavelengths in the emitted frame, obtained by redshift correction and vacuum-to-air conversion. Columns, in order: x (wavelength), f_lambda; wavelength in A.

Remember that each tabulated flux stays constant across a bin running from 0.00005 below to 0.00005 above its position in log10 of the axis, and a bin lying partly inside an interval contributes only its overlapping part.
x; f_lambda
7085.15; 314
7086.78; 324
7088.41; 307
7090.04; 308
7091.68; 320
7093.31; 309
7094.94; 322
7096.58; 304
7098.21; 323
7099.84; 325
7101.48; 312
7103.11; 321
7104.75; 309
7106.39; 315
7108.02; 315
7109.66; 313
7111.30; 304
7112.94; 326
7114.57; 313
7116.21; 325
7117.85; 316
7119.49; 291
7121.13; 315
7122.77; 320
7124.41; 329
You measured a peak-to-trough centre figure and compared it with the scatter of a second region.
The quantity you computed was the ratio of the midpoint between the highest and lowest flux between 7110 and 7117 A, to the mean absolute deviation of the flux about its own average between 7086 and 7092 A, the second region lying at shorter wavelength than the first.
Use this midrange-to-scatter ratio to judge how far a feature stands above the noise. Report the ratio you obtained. 43.4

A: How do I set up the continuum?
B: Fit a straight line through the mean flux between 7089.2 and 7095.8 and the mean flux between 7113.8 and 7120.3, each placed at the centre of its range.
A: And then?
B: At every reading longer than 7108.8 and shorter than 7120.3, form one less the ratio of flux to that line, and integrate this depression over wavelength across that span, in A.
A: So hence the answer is -0.04 A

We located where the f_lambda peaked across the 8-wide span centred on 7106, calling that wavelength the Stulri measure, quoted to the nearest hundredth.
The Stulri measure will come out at 7103.11 A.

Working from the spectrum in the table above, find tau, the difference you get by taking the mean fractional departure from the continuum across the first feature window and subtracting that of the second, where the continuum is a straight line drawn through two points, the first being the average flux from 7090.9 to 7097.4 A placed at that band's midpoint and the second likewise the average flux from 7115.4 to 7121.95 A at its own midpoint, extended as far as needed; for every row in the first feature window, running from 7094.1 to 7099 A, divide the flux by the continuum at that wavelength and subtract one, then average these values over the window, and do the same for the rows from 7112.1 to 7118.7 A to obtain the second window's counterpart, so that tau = -0.017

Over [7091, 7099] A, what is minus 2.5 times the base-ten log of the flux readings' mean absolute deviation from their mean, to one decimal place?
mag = -2.2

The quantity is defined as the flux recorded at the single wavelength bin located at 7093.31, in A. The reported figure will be 309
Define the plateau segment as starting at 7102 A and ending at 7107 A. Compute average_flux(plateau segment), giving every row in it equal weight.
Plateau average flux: 315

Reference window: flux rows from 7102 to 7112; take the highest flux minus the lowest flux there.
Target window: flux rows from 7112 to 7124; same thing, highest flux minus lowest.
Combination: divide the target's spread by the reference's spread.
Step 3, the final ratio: 2.1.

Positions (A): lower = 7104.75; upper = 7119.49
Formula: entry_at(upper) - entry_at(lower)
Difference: -18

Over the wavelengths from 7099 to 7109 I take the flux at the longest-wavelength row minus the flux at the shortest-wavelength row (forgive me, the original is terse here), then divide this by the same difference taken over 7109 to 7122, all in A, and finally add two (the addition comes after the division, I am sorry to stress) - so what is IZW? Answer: -3.0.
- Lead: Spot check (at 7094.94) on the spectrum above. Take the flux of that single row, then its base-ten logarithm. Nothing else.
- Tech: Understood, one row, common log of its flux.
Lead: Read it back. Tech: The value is 2.51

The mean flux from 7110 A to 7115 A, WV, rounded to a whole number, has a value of 314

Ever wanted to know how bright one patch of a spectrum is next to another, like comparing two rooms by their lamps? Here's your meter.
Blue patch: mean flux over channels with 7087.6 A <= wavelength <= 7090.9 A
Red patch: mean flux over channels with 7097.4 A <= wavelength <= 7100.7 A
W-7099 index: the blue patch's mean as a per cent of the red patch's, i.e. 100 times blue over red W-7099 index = 95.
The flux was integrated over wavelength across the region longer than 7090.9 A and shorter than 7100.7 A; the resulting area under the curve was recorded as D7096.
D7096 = 3109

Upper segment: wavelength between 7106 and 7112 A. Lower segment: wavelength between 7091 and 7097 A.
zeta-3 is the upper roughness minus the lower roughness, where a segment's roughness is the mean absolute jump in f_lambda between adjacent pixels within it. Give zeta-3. -10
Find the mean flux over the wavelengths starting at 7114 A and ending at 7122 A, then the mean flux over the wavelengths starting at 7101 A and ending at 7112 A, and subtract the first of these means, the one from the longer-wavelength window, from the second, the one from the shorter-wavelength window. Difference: 1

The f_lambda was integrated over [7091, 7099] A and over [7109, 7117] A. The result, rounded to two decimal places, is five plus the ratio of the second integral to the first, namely 6.00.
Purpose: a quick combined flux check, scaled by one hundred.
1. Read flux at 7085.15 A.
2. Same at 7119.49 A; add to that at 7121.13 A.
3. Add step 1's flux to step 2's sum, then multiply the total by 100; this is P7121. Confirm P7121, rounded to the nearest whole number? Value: 92000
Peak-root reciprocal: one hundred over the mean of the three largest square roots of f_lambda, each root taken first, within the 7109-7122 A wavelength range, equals 5.57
